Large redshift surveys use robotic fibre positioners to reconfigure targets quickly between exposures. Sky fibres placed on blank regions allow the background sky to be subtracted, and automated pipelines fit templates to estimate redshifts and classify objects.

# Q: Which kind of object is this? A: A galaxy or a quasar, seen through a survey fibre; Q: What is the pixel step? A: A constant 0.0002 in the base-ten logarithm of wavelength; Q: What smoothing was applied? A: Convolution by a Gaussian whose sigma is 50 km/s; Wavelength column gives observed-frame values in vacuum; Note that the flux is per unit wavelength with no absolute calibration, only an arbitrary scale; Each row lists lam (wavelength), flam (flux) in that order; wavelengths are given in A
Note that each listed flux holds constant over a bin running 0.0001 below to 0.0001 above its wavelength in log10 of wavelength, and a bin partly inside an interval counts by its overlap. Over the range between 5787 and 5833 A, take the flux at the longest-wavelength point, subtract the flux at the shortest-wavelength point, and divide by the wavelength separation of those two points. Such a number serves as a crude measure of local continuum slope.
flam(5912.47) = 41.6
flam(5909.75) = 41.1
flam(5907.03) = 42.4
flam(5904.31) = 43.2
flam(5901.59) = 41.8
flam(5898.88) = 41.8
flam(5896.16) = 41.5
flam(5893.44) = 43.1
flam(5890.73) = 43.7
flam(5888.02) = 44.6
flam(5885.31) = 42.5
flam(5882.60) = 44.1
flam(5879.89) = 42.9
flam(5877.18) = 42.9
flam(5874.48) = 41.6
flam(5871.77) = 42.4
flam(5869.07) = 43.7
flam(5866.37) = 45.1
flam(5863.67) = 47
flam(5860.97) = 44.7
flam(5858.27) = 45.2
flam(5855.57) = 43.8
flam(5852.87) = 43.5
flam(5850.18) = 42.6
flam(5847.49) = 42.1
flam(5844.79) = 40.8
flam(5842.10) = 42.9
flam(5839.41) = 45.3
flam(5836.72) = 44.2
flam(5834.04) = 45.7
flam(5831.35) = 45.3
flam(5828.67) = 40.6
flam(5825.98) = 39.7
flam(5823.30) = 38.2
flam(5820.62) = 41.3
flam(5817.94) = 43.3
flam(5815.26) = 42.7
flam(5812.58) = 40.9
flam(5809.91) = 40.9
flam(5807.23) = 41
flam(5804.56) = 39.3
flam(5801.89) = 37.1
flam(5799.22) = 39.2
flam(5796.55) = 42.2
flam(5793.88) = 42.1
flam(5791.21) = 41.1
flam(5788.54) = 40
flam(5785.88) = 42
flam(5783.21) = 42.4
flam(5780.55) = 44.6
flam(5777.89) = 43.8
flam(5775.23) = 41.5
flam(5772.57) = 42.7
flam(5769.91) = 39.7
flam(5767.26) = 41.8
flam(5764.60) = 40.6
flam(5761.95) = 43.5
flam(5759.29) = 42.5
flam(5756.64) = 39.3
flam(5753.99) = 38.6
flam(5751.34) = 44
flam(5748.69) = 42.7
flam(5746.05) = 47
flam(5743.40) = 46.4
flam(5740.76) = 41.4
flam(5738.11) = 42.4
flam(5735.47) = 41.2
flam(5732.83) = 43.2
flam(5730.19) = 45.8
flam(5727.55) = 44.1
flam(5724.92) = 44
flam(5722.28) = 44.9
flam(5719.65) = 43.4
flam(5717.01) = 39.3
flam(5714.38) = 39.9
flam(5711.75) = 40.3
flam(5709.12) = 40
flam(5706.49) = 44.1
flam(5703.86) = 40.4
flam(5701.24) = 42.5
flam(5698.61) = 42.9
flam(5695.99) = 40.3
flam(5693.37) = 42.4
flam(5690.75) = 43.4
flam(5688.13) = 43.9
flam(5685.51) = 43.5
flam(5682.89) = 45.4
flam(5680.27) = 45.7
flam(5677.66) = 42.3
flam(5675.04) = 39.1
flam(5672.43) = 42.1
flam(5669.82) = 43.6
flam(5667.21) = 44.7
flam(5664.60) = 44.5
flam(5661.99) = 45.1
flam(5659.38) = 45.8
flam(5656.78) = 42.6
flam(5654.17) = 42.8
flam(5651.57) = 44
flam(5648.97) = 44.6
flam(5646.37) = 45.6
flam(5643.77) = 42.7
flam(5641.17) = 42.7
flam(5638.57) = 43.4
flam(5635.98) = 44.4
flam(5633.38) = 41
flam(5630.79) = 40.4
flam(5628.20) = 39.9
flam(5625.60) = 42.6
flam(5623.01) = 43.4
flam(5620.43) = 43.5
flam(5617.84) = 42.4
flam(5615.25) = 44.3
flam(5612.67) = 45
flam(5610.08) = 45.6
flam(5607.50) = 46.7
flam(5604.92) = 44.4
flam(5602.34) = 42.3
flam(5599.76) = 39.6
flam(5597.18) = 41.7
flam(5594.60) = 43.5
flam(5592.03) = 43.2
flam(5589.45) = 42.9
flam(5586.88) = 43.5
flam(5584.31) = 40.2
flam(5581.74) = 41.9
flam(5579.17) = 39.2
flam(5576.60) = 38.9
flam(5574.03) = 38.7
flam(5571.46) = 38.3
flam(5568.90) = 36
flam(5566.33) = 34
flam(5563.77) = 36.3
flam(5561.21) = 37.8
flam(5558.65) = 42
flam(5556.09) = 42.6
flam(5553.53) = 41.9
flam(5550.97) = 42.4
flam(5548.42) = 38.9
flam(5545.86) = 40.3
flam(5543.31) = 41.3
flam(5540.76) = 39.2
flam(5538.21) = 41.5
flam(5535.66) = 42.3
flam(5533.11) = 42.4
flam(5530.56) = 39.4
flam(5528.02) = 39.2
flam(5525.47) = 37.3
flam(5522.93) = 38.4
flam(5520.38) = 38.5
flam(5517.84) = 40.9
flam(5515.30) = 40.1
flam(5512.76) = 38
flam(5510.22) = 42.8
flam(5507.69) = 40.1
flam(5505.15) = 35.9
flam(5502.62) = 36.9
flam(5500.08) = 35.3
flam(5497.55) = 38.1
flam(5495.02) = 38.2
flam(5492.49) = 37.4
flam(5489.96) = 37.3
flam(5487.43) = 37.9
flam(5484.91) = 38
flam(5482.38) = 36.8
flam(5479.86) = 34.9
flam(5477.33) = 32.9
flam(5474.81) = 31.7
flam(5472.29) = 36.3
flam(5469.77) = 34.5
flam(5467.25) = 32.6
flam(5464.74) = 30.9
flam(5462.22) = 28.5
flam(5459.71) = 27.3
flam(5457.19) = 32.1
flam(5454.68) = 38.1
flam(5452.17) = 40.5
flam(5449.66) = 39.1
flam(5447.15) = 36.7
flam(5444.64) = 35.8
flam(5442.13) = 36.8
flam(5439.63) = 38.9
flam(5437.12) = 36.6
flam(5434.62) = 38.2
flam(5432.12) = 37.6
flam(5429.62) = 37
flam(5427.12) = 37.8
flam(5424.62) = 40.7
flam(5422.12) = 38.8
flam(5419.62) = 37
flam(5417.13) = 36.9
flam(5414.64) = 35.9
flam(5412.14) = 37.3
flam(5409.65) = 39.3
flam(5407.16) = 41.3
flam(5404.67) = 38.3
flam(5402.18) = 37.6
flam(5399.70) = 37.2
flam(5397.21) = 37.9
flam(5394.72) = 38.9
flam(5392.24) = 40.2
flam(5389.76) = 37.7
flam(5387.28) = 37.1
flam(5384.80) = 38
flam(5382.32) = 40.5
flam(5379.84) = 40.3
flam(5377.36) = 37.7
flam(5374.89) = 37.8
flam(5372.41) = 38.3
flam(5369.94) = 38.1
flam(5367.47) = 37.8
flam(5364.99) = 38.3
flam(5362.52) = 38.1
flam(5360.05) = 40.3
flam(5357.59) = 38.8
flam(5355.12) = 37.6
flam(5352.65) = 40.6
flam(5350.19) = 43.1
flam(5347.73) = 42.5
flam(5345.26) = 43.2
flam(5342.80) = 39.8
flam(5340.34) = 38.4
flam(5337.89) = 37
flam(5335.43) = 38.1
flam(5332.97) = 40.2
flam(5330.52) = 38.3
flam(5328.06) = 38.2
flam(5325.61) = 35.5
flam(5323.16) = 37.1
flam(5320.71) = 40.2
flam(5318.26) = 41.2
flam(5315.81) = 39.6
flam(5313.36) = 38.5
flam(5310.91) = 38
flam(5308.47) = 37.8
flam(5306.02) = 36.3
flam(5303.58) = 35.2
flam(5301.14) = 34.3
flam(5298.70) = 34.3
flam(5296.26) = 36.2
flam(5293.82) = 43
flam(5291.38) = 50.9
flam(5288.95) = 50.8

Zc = 0.124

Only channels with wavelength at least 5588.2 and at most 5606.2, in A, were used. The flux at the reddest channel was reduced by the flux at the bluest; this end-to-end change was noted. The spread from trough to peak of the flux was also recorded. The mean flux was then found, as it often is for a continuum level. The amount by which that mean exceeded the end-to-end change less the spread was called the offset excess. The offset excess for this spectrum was 46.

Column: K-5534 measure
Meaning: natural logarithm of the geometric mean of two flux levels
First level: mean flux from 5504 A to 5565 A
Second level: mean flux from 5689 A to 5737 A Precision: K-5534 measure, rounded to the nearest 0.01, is 3.72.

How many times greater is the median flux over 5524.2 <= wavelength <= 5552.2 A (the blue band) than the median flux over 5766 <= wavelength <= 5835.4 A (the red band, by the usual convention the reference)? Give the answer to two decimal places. 0.97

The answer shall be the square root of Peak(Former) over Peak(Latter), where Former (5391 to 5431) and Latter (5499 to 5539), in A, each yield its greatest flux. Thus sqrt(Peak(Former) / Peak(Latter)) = 0.98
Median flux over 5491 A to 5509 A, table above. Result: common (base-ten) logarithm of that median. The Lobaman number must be 1.57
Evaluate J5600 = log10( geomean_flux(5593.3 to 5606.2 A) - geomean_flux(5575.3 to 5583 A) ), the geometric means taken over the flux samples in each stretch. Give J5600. 0.4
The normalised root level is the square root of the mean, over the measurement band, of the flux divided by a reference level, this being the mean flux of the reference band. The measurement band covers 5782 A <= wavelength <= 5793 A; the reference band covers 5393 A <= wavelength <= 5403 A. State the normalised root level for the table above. 1.04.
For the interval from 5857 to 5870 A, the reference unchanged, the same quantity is 1.09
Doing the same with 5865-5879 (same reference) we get 1.07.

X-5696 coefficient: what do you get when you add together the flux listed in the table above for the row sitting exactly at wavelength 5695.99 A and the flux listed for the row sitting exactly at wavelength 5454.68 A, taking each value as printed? 78.4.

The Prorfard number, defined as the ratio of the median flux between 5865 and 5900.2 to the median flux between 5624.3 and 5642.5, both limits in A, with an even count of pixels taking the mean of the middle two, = 1.01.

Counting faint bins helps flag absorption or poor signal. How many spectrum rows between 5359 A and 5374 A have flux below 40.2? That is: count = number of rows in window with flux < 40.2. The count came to 5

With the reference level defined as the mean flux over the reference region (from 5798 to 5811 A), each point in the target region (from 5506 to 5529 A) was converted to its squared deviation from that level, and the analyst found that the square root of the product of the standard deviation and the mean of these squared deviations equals 3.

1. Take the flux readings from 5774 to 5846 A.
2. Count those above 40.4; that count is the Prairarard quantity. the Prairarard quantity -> 21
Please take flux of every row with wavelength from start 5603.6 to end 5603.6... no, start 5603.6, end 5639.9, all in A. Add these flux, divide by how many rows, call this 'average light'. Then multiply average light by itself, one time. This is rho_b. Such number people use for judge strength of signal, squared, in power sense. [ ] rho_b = 1880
